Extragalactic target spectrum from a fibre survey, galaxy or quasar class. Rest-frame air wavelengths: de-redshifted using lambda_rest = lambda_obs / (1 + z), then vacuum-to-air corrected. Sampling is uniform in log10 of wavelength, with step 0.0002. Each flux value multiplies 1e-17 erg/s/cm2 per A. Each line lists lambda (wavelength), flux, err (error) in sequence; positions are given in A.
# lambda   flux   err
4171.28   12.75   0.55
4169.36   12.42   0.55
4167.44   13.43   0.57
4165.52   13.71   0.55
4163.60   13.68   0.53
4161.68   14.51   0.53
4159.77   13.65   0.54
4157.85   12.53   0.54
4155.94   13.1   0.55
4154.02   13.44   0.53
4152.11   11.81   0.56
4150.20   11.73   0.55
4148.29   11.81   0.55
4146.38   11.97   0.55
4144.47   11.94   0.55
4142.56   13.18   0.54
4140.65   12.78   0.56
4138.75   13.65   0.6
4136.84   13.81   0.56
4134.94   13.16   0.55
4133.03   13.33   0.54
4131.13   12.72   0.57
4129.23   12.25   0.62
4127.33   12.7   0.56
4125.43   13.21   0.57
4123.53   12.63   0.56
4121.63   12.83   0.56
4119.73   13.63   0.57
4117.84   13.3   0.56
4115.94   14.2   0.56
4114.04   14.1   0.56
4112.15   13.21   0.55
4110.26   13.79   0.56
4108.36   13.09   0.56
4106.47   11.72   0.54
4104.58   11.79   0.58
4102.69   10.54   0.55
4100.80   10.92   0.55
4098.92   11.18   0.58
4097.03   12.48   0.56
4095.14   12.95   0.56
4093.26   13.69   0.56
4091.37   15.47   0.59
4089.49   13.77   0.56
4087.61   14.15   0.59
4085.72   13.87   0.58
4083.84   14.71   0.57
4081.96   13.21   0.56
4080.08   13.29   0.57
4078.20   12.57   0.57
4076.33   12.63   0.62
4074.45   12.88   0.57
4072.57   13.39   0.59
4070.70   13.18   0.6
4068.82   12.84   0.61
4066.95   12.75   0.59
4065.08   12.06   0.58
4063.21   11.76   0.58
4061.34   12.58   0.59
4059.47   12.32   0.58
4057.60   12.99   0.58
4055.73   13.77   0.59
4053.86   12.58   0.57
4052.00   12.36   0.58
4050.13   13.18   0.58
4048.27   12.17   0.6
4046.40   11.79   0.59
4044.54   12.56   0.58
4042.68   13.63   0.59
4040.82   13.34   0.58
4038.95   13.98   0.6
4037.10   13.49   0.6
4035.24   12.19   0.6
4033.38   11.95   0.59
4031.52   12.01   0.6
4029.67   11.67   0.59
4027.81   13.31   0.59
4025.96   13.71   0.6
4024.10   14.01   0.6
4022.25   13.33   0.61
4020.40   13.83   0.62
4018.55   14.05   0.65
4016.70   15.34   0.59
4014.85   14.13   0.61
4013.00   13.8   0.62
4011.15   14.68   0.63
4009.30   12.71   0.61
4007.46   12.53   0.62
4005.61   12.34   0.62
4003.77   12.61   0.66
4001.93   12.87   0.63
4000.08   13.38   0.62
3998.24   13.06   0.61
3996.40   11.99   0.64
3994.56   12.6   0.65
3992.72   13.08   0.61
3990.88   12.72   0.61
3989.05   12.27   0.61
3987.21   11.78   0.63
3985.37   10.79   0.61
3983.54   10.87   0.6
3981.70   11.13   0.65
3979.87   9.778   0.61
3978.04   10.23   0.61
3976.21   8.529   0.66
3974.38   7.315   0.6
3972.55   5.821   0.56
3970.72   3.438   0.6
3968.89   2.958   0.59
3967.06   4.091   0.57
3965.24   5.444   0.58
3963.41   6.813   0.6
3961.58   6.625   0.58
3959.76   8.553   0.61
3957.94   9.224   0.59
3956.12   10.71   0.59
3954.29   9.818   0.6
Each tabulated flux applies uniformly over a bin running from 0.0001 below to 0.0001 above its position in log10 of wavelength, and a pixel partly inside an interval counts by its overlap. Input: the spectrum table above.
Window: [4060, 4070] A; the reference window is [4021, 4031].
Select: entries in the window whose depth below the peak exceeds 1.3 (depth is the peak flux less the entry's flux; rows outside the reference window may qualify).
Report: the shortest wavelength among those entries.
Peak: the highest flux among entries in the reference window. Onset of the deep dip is 4061.34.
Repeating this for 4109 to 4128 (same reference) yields 4123.53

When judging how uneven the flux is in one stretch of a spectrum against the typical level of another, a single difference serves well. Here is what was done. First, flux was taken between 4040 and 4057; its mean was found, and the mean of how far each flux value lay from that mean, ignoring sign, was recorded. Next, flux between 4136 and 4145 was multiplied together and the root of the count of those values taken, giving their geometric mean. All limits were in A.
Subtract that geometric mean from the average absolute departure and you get -12.5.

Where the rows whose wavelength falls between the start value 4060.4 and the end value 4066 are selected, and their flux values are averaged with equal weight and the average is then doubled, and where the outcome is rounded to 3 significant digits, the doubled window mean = 24.3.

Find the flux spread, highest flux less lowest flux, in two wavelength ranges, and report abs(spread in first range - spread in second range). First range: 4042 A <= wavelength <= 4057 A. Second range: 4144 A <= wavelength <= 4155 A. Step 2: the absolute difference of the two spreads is 0.3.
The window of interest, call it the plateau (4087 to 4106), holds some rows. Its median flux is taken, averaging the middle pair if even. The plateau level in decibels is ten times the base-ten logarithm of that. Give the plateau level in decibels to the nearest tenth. 11.0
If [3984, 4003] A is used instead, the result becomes 11.0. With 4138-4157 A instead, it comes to 10.9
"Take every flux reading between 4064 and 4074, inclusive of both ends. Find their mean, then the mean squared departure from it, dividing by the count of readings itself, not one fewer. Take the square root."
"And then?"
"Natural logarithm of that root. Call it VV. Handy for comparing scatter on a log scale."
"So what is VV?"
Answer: -0.79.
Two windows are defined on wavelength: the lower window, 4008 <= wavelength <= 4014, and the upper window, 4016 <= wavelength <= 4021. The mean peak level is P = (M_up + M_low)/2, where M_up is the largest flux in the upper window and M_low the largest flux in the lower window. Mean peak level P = 15.0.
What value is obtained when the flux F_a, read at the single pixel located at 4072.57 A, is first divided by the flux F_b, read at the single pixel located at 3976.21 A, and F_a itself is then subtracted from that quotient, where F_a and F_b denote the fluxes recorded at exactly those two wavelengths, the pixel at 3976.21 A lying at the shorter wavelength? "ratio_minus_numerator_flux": -11.8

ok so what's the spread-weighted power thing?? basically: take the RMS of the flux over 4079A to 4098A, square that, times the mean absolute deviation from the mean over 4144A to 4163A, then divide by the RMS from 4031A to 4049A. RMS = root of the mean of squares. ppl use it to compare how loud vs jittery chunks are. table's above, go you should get 12.2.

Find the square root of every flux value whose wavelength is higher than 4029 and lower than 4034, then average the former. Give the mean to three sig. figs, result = 3.45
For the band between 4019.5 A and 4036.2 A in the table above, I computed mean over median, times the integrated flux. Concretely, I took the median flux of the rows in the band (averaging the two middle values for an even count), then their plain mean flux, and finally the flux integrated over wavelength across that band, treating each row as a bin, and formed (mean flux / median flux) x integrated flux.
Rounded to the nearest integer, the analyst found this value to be 208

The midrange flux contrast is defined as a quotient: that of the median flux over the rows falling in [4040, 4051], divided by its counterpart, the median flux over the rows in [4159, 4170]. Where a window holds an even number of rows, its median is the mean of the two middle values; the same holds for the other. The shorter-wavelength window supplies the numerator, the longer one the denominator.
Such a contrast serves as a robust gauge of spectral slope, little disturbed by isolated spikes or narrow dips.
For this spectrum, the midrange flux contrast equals 0.942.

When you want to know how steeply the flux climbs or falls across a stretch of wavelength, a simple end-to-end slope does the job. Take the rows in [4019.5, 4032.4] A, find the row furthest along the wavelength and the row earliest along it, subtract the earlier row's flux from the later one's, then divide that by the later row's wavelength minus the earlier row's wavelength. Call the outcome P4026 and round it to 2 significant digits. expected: -0.16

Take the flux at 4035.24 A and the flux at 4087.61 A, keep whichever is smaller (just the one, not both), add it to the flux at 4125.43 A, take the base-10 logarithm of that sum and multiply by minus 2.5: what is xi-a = -3.51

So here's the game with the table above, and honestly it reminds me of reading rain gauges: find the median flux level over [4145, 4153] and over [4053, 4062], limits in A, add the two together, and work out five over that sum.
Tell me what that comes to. 0.205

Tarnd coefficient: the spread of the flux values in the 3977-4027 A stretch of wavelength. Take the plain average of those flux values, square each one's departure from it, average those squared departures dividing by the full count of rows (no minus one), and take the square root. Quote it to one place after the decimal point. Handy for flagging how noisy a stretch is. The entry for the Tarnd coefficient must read 1.3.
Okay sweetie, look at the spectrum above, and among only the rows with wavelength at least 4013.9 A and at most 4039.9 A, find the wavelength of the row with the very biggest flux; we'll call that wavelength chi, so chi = 4016.70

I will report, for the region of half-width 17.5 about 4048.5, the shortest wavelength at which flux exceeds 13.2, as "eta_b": 4037.10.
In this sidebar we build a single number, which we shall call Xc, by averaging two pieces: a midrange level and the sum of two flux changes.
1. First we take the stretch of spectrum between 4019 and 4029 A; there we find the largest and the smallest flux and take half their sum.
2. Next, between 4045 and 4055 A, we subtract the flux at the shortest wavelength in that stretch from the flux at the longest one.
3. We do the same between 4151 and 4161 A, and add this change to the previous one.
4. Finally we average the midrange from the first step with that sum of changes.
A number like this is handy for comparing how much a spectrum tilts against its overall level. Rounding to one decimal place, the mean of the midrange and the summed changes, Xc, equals 8.1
